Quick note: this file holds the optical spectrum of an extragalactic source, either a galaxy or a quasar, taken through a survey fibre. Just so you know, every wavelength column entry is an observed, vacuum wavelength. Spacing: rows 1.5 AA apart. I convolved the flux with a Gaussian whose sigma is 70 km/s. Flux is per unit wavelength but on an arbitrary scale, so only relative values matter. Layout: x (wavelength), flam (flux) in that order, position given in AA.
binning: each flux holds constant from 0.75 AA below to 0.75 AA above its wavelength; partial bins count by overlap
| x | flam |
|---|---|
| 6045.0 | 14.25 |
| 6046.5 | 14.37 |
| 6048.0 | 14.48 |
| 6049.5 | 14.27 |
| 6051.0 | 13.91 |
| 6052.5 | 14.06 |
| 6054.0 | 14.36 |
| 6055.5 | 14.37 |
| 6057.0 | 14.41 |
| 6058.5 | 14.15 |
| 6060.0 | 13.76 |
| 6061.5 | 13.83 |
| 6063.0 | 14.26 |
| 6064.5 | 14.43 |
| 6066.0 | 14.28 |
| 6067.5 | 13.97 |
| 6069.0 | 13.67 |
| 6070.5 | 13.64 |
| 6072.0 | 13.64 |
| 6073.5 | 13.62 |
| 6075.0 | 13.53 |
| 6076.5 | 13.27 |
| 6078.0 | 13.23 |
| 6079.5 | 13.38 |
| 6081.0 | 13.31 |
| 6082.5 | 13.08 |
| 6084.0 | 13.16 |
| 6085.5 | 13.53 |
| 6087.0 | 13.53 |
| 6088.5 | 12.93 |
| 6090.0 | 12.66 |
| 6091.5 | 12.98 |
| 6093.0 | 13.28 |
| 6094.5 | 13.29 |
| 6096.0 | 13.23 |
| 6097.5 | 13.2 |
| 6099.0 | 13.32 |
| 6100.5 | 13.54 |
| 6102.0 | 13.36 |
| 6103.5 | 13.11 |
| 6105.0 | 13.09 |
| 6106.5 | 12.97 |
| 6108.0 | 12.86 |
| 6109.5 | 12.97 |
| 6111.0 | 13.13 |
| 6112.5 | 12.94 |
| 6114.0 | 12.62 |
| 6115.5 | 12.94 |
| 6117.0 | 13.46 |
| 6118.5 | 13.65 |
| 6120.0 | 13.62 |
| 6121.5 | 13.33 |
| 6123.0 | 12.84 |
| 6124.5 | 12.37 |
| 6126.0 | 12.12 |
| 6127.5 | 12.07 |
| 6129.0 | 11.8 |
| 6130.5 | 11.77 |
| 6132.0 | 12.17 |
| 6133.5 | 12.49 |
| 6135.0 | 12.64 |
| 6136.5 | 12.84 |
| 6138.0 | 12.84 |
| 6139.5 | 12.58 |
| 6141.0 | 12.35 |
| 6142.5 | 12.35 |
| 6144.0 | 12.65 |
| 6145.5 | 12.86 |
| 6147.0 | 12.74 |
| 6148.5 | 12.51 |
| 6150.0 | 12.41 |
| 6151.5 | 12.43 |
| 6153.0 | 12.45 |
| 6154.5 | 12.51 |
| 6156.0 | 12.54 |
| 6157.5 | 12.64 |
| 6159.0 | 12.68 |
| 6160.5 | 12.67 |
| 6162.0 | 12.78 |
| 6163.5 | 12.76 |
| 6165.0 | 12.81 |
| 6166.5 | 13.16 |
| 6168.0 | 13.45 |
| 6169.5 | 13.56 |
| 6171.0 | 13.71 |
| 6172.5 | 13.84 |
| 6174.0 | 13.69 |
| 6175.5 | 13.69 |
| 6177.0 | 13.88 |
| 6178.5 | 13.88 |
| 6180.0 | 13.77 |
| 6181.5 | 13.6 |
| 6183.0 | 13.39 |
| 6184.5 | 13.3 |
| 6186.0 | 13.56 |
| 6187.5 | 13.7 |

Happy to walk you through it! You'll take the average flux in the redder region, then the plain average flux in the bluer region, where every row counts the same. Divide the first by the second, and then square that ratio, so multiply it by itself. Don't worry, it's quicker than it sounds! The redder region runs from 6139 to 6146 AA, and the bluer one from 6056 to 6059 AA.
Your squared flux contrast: 0.77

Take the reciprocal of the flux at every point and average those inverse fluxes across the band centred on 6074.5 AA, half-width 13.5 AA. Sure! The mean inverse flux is 0.073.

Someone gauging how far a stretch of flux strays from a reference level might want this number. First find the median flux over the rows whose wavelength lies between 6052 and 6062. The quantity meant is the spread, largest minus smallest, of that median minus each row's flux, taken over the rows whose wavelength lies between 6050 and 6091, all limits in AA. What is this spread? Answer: 1.77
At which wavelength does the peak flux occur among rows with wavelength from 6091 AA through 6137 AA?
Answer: 6118.5 AA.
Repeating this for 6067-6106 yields 6067.5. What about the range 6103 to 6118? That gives 6117.0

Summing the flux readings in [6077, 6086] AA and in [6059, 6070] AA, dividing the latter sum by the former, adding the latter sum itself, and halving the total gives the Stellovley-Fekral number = 50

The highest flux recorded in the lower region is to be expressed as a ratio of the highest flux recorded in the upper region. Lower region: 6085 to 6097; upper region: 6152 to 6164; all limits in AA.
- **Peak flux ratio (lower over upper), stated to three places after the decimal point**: 1.059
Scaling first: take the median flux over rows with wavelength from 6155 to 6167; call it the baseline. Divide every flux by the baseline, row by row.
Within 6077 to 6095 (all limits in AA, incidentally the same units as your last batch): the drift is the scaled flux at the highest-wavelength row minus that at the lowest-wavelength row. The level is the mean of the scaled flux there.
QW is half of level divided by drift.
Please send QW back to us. 110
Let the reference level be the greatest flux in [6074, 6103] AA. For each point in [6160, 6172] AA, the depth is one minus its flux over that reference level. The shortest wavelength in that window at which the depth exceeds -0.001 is 6160.5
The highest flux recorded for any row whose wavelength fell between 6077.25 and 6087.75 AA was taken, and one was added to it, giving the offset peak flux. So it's 14.5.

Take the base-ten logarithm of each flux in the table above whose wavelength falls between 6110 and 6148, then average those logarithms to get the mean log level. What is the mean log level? 1.10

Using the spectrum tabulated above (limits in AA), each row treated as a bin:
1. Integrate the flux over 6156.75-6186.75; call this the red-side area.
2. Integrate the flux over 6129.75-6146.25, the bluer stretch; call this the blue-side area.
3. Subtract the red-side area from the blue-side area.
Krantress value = -194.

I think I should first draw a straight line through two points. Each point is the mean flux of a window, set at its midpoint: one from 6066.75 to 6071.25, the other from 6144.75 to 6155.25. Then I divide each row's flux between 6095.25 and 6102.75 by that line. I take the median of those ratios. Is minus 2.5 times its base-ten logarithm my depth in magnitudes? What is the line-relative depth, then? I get 0.00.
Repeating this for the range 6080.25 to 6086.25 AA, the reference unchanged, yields 0.03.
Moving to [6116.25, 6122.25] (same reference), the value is -0.04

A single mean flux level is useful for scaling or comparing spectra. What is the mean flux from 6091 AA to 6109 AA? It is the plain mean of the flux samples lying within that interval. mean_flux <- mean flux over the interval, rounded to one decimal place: 13.2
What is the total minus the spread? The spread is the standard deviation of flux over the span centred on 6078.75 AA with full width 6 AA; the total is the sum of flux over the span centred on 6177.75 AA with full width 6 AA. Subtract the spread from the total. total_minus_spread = 55.2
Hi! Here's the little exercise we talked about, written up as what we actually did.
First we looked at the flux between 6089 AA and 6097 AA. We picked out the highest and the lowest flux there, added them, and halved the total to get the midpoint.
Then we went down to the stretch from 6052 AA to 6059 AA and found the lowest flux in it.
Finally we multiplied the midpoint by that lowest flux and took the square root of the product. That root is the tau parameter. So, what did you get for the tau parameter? 13.5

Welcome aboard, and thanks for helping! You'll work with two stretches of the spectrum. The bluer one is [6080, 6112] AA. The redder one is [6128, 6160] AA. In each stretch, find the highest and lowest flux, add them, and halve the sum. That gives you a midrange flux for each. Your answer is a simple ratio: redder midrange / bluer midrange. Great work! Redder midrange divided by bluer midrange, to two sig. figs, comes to 0.94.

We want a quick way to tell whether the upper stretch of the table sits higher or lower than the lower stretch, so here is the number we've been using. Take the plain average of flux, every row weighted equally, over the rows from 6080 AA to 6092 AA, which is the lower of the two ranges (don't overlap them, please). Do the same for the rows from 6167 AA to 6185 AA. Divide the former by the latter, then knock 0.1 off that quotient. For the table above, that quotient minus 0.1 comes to 0.86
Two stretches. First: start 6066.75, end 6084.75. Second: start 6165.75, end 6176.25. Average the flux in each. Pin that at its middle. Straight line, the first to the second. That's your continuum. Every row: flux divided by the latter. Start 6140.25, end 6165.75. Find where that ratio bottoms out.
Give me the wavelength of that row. 6142.5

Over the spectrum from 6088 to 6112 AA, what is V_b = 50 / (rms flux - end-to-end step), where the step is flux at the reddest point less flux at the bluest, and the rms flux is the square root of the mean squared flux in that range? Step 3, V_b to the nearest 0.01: 3.87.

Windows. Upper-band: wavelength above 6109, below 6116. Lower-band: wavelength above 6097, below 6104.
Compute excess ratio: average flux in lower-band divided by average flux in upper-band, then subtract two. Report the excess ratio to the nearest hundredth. -0.97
